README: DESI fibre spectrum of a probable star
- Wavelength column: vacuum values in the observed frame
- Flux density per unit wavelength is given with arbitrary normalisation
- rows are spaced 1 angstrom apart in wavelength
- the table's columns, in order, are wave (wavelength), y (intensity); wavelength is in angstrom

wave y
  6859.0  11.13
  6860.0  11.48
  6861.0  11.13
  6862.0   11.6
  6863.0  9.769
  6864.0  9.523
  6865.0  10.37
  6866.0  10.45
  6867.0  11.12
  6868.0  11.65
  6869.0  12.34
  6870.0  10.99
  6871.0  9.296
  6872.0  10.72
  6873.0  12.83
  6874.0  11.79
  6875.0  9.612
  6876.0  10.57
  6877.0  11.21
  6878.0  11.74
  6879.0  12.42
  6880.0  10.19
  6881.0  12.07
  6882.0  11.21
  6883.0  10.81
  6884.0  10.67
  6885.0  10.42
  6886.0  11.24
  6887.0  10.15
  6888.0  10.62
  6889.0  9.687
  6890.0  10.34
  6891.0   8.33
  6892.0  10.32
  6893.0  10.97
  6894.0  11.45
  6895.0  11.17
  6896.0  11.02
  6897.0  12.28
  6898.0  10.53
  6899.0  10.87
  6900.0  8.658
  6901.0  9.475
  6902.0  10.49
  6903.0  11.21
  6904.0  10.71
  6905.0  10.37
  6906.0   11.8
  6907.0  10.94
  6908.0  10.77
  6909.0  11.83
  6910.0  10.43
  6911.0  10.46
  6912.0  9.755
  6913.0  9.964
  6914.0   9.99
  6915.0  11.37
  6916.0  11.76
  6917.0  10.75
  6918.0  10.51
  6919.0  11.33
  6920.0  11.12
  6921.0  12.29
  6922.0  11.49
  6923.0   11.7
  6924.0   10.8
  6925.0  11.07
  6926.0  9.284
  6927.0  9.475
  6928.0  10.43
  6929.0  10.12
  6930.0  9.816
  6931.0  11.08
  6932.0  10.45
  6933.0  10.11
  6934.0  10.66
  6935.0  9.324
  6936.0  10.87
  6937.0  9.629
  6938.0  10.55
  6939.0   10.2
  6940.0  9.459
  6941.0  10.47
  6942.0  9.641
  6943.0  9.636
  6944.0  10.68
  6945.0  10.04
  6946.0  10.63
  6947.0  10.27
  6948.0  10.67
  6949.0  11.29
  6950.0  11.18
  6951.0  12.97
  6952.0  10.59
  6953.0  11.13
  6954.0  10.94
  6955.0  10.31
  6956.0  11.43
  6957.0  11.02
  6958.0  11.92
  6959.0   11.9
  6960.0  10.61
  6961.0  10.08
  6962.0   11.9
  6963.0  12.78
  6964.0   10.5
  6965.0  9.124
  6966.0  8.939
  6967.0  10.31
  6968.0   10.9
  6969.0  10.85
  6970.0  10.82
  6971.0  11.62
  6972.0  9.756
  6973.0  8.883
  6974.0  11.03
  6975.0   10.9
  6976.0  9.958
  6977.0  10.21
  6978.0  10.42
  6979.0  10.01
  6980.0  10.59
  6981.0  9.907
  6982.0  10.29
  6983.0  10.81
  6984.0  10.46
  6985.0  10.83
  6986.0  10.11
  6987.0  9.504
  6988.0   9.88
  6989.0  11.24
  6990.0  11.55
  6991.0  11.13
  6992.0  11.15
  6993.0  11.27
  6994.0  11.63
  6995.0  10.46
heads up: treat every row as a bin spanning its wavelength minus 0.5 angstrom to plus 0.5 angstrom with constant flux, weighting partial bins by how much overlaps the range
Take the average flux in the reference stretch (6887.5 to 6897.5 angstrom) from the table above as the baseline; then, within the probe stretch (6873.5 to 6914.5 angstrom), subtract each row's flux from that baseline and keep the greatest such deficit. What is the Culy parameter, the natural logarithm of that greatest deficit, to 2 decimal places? 0.83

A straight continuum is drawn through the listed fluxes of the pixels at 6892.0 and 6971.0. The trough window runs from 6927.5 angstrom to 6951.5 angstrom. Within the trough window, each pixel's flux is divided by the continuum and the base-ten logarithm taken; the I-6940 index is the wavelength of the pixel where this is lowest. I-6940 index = 6935.0 angstrom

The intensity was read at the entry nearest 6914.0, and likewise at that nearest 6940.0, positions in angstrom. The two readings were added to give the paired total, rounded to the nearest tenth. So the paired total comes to 19.4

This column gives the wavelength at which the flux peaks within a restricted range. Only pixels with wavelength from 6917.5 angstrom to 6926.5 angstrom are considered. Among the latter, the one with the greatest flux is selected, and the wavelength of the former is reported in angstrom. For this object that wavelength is 6921.0 angstrom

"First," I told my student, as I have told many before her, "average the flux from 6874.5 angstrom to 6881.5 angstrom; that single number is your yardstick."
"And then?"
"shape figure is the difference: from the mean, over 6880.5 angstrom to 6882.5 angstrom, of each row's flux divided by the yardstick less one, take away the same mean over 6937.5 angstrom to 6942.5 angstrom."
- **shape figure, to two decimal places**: 0.14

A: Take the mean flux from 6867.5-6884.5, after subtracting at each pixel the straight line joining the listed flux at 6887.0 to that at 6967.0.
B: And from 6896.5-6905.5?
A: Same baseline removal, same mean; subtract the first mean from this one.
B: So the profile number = -0.7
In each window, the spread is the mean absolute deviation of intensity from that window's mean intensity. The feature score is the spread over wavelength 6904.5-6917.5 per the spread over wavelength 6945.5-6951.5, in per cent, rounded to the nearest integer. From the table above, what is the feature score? 90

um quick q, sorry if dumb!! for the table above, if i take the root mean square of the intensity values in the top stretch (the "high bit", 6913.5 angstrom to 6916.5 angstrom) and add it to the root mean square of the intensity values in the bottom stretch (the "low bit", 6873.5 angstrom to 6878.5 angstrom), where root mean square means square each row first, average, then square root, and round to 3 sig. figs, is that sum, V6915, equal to 22.1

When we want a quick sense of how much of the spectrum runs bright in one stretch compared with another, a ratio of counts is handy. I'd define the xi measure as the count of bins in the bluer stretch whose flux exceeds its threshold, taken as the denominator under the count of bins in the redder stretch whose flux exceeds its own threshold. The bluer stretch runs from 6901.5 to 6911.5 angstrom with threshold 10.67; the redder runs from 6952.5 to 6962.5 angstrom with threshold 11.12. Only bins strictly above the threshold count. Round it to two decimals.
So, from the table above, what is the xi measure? 0.83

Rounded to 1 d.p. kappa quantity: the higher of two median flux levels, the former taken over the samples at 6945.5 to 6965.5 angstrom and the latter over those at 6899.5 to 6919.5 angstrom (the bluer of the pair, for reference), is 11.0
